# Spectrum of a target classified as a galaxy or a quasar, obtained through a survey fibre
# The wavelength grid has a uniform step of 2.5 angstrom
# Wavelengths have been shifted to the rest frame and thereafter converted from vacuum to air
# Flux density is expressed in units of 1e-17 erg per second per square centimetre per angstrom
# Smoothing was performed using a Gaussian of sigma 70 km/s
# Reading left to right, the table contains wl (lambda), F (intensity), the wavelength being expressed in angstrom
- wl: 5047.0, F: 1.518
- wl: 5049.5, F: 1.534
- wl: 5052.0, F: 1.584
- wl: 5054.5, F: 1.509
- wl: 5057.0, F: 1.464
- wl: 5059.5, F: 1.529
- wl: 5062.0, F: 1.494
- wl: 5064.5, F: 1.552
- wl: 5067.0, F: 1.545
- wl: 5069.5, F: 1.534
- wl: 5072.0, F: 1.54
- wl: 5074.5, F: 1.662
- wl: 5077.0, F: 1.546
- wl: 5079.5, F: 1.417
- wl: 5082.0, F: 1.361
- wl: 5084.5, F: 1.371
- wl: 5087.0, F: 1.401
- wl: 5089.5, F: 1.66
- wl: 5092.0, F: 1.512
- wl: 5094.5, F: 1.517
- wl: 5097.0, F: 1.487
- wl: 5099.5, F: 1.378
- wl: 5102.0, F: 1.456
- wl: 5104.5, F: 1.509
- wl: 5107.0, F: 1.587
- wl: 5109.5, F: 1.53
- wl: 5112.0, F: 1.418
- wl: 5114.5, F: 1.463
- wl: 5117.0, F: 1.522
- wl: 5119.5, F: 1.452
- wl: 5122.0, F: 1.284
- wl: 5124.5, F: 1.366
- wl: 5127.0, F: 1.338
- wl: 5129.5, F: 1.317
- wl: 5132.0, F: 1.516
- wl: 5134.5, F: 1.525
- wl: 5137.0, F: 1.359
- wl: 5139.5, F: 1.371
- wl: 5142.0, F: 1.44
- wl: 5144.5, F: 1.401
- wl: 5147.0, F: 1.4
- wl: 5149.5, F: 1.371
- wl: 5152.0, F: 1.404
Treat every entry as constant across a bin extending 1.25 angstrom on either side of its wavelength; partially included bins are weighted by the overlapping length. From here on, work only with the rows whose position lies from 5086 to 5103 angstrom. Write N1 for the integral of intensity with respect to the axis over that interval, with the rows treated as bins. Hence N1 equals 25.3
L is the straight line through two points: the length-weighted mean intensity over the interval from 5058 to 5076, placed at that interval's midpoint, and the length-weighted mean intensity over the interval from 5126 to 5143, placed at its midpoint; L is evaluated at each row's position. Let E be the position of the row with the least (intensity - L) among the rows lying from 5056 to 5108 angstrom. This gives 5082.0 angstrom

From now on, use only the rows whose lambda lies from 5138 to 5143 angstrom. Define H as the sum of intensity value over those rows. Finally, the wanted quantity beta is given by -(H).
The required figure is -2.81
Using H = 2.81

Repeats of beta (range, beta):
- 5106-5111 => -3.12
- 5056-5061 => -2.99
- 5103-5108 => -3.10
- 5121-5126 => -2.65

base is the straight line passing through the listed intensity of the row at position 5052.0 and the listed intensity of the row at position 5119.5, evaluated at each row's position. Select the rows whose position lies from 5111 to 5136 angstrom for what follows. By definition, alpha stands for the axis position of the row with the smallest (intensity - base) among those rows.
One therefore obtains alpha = 5122.0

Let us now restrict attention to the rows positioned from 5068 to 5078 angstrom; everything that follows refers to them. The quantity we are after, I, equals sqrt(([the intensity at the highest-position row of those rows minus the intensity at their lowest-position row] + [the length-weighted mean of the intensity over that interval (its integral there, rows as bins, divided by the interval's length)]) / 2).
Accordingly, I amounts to 0.890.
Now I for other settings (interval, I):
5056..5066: 0.894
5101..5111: 0.893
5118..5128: 0.791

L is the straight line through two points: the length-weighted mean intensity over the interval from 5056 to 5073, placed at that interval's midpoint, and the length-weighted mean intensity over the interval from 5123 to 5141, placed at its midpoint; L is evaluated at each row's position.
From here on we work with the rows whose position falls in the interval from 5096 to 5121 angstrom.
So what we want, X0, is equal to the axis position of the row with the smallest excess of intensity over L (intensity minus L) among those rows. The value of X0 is 5099.5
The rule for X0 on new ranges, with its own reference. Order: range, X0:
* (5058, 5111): 5082.0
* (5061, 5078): 5062.0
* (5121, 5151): 5122.0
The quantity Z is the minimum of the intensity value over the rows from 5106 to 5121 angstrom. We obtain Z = 1.418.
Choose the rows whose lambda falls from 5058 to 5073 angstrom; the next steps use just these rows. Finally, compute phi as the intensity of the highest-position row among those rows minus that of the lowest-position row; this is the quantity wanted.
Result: 0.011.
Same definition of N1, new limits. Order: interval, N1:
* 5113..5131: 25.1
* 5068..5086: 26.8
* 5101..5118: 25.5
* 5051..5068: 25.9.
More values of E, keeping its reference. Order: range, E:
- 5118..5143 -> 5122.0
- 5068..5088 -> 5082.0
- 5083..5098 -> 5084.5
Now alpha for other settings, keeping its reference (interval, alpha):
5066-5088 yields 5082.0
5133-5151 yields 5137.0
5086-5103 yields 5087.0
